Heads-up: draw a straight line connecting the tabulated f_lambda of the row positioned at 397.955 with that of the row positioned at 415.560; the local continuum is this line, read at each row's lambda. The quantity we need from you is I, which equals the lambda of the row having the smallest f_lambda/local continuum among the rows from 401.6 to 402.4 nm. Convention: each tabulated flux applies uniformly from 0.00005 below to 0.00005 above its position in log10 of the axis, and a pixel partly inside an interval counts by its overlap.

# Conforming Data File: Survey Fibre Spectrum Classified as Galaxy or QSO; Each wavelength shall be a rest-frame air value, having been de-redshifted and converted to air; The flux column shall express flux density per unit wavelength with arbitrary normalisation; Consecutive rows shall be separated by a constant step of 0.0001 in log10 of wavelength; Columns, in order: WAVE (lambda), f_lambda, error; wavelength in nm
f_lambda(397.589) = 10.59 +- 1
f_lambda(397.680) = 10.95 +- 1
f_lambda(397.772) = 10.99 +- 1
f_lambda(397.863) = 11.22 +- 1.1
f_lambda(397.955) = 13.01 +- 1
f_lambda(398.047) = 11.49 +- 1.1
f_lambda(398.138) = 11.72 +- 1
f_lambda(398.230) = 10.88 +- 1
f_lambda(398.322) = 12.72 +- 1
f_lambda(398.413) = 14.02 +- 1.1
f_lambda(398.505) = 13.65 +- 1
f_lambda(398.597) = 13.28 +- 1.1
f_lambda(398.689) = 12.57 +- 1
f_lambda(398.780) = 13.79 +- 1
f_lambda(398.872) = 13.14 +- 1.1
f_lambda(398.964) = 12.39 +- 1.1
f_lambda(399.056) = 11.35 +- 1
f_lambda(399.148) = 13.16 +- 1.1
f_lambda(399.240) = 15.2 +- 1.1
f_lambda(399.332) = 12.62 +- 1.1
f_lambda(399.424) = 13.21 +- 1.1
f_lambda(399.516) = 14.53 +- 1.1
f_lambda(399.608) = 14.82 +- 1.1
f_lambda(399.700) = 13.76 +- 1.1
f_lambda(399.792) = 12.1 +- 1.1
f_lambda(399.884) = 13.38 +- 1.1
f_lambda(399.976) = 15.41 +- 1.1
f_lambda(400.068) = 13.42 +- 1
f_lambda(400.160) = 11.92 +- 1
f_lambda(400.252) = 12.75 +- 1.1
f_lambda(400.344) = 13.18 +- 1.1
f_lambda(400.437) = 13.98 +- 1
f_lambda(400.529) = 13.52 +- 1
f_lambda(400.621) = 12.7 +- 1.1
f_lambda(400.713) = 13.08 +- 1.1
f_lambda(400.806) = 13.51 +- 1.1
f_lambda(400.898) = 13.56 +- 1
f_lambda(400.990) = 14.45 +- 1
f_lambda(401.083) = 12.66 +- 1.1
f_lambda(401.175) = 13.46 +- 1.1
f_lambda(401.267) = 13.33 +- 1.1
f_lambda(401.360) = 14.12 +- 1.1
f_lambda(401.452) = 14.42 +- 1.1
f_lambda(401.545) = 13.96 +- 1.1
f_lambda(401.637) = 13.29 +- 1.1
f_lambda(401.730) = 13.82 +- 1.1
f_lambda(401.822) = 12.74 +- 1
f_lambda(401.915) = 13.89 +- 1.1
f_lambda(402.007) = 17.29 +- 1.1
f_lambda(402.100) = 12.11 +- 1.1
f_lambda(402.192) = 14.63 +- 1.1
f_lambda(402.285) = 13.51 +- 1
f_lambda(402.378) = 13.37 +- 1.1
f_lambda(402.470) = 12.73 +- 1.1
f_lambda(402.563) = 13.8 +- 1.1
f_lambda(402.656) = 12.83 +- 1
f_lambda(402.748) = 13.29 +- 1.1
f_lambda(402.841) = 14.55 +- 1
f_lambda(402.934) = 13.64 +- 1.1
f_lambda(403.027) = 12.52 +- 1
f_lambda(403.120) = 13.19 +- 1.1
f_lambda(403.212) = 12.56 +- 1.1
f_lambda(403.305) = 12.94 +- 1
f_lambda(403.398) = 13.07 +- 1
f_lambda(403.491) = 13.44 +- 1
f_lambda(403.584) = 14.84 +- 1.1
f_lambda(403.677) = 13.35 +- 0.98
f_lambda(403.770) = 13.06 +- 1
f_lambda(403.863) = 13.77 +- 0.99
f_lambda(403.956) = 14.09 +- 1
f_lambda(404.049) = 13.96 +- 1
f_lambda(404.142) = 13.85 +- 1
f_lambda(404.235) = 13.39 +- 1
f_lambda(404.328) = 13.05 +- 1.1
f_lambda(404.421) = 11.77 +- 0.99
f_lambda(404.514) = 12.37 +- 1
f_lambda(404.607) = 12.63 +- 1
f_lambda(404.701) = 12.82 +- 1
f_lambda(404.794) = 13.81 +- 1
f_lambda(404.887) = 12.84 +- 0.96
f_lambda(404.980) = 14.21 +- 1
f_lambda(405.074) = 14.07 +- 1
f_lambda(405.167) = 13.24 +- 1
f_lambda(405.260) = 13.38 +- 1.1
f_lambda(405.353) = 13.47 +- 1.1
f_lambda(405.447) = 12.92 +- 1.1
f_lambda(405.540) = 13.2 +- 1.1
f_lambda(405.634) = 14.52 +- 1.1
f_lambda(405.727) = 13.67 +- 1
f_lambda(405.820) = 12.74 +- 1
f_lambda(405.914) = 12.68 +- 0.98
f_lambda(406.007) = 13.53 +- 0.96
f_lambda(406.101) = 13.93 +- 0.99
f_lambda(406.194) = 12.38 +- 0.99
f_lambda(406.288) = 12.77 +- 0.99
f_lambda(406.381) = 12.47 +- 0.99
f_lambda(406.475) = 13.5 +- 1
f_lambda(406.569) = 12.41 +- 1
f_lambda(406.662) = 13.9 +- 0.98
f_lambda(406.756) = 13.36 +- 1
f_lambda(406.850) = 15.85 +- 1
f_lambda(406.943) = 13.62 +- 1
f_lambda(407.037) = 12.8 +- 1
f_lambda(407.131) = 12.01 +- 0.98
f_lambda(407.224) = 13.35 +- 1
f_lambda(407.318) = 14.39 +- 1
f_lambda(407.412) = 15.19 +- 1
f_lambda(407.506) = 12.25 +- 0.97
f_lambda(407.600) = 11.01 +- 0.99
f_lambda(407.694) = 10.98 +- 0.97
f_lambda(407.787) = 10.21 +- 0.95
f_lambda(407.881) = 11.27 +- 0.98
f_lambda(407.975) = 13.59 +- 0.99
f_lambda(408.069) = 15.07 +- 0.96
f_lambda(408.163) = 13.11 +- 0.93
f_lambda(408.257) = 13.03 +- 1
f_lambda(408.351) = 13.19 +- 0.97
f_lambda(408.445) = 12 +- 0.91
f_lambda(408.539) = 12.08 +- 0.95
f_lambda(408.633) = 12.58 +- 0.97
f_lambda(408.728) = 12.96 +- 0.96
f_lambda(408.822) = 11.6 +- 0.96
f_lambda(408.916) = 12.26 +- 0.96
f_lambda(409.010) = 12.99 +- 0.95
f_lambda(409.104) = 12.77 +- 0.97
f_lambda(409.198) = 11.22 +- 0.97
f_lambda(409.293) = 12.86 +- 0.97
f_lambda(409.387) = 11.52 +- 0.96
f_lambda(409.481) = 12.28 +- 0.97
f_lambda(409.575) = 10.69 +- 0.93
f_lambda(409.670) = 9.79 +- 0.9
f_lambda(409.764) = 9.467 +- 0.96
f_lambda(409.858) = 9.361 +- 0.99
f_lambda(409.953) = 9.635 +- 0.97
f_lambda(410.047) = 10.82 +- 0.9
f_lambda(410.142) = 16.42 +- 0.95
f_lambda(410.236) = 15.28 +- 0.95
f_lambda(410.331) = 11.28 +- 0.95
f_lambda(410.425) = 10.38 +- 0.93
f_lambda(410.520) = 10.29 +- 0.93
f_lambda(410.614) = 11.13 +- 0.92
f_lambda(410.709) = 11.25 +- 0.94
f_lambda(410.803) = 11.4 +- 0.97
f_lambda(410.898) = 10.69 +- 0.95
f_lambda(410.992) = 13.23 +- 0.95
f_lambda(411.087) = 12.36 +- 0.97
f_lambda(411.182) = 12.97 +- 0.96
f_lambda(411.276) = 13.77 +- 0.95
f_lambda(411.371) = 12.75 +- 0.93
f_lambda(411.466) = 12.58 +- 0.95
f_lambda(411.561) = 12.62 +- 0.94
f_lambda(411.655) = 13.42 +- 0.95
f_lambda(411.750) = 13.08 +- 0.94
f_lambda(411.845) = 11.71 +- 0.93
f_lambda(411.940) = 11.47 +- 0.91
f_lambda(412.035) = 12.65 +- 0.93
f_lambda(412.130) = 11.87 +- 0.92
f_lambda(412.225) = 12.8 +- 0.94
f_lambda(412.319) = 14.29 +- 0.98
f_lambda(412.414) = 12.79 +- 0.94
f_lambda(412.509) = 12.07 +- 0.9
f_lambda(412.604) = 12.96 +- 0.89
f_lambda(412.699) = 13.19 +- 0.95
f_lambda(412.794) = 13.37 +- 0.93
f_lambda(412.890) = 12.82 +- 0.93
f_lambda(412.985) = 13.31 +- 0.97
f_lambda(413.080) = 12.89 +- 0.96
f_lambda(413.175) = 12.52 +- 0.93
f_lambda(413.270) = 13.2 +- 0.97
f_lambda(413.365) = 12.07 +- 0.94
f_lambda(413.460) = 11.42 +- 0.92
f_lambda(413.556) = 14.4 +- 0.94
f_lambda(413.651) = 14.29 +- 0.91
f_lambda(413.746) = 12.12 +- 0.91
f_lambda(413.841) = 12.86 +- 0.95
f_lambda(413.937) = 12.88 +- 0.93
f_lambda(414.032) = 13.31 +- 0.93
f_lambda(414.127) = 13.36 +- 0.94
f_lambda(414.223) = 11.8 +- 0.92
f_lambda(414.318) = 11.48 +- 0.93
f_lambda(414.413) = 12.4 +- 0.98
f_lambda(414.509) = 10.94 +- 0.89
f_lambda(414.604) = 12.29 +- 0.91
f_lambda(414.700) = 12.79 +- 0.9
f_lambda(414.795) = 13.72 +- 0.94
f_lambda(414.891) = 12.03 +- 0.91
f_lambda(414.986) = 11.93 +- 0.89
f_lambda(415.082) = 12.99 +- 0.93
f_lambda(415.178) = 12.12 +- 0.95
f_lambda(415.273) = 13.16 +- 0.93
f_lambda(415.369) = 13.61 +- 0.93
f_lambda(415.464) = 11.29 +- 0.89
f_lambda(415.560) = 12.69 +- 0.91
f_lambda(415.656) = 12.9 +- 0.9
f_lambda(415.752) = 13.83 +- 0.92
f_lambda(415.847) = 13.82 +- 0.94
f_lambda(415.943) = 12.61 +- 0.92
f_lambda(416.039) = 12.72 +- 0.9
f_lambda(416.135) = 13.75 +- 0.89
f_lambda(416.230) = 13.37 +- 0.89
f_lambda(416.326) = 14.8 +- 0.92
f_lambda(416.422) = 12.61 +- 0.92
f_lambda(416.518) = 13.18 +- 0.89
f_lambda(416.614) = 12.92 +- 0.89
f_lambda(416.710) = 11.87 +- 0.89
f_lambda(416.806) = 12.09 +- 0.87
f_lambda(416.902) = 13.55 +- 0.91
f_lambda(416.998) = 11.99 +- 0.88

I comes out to 402.100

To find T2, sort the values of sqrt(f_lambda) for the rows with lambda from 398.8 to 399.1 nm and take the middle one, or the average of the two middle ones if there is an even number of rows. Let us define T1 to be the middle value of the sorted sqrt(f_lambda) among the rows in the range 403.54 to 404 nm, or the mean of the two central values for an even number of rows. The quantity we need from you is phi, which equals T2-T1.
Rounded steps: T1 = 3.71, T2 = 3.52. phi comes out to -0.19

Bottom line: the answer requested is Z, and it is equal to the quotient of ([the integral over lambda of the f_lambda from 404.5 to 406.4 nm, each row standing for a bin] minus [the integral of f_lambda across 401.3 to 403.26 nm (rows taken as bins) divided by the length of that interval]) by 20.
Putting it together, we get 0.58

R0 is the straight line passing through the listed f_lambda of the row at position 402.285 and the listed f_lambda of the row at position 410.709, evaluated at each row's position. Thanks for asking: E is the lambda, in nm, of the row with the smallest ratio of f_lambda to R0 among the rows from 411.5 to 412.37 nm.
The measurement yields 411.940 nm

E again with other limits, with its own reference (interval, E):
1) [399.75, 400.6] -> 400.160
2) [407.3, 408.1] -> 407.787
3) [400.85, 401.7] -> 401.083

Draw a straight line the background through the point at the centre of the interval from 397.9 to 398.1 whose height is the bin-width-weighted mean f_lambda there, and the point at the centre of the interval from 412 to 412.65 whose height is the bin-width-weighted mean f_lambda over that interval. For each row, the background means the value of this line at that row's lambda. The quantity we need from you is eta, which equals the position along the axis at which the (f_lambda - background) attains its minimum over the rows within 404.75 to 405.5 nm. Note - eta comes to 404.887 nm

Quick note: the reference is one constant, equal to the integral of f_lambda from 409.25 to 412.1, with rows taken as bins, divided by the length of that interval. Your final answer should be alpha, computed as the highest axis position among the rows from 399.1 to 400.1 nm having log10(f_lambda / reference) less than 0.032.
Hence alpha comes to 399.792 nm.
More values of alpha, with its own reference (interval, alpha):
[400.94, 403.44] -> 403.212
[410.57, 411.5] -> 411.466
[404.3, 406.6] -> 406.569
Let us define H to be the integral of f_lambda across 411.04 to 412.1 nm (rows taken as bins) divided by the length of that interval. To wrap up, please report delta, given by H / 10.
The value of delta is 1.27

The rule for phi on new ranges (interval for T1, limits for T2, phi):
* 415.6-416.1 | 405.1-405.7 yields 0.06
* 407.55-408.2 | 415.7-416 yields 0.36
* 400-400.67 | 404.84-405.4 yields 0.03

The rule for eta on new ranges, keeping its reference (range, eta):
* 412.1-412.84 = 412.130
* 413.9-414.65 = 414.509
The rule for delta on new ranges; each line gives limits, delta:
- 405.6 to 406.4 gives 1.32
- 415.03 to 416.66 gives 1.31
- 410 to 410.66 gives 1.22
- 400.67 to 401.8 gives 1.36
